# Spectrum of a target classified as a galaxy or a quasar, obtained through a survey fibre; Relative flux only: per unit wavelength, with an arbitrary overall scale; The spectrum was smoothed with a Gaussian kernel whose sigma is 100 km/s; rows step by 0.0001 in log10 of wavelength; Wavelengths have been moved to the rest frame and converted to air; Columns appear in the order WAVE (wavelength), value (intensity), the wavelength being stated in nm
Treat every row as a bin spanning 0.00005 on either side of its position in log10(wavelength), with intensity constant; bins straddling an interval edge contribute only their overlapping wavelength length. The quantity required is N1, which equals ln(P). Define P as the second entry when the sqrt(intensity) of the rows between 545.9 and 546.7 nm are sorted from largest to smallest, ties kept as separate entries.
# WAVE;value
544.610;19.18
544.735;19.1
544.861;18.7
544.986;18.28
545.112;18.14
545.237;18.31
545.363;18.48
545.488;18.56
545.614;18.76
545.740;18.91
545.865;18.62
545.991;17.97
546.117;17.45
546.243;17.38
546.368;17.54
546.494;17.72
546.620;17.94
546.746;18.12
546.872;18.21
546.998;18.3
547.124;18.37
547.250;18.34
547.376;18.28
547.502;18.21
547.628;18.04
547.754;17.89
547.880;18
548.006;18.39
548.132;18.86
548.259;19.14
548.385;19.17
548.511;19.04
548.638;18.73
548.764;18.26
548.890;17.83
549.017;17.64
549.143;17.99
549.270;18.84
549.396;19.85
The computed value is 1.44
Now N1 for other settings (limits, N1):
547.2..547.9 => 1.45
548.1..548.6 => 1.48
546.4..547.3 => 1.45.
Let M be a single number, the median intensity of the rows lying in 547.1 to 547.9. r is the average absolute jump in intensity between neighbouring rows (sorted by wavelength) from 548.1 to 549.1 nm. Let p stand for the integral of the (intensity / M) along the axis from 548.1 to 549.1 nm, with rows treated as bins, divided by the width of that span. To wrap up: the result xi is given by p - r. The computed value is 0.756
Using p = 1.02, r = 0.26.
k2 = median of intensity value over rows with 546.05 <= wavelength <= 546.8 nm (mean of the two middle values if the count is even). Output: 17.6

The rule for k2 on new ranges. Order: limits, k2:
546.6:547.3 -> 18.3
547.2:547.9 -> 18.1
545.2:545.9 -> 18.6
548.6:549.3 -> 18.1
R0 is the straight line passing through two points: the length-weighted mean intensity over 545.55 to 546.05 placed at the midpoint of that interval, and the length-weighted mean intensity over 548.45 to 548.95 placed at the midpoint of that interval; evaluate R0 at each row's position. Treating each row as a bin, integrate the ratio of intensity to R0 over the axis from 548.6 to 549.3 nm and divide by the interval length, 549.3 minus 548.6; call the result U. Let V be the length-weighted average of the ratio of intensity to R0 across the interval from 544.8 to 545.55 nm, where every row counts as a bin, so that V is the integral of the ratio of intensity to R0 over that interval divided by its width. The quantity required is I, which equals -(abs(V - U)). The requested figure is -0.008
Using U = 0.98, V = 0.99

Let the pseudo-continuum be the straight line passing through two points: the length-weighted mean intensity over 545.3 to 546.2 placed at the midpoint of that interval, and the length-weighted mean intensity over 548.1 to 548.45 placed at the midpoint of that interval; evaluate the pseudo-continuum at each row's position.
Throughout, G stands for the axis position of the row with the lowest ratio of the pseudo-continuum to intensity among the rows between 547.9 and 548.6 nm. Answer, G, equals 548.259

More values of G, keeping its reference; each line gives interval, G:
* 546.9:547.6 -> 547.124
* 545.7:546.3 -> 545.740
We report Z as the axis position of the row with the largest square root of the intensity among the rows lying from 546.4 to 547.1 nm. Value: 546.998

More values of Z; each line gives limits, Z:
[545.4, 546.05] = 545.740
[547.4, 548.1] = 548.006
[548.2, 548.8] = 548.385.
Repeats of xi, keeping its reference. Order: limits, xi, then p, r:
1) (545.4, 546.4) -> 0.707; 1.00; 0.29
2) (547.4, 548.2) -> 0.744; 1.00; 0.26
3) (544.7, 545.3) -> 0.732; 1.01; 0.28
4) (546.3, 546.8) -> 0.786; 0.98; 0.19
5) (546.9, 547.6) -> 0.947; 1.00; 0.06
